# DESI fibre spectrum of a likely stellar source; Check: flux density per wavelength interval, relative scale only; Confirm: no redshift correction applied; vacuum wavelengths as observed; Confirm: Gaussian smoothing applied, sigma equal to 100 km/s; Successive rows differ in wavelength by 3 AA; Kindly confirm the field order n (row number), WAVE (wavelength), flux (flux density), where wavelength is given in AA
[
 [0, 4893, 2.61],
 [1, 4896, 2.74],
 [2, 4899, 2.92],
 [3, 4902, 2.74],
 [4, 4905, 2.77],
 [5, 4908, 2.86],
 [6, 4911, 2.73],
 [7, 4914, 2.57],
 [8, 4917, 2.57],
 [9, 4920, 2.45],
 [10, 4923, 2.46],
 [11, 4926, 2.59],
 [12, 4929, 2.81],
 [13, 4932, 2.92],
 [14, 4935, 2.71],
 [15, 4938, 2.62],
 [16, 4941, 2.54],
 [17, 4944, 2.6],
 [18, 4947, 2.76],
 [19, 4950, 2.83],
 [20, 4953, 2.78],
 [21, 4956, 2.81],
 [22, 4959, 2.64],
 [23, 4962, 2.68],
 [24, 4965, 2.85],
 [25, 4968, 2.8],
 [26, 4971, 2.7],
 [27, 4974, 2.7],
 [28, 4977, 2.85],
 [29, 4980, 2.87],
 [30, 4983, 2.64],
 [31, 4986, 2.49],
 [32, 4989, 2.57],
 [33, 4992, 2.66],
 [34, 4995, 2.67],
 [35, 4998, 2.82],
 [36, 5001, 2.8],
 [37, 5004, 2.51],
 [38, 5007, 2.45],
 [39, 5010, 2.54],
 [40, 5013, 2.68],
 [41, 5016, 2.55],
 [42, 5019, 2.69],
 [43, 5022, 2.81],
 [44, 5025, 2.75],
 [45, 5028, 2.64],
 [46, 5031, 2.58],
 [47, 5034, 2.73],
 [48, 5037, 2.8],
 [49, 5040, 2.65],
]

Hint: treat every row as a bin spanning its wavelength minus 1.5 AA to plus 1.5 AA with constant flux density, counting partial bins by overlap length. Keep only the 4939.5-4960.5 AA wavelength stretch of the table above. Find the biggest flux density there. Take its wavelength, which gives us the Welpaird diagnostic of 4950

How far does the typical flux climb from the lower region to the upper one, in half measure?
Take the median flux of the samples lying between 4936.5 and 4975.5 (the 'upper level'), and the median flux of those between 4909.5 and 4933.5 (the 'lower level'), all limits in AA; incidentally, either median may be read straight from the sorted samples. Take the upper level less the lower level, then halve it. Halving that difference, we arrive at 0.06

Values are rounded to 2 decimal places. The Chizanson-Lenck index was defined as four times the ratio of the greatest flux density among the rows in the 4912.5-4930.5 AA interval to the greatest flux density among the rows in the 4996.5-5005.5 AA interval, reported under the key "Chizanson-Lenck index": 3.99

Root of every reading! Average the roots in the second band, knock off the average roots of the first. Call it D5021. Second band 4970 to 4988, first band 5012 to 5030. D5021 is 0.006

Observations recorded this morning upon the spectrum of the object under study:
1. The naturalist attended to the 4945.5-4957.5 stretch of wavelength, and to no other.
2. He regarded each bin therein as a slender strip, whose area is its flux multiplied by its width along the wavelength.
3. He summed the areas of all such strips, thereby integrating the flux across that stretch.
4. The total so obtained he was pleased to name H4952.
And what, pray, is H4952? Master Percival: 33.5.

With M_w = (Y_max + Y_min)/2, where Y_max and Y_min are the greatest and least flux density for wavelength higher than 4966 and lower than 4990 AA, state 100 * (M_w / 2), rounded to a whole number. 134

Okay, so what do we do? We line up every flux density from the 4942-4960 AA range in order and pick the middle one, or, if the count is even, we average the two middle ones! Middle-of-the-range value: 2.77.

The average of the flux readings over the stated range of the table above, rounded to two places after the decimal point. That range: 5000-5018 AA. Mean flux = 2.59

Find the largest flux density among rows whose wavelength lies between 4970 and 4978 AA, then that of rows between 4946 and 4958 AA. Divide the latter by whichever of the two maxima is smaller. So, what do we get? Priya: 1.00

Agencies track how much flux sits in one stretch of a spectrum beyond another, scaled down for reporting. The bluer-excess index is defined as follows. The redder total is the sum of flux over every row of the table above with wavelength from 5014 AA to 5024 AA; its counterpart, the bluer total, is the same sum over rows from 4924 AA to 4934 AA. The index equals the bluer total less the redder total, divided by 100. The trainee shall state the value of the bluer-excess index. 0.0027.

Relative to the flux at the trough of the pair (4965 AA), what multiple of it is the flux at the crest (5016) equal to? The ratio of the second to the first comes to 0.895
